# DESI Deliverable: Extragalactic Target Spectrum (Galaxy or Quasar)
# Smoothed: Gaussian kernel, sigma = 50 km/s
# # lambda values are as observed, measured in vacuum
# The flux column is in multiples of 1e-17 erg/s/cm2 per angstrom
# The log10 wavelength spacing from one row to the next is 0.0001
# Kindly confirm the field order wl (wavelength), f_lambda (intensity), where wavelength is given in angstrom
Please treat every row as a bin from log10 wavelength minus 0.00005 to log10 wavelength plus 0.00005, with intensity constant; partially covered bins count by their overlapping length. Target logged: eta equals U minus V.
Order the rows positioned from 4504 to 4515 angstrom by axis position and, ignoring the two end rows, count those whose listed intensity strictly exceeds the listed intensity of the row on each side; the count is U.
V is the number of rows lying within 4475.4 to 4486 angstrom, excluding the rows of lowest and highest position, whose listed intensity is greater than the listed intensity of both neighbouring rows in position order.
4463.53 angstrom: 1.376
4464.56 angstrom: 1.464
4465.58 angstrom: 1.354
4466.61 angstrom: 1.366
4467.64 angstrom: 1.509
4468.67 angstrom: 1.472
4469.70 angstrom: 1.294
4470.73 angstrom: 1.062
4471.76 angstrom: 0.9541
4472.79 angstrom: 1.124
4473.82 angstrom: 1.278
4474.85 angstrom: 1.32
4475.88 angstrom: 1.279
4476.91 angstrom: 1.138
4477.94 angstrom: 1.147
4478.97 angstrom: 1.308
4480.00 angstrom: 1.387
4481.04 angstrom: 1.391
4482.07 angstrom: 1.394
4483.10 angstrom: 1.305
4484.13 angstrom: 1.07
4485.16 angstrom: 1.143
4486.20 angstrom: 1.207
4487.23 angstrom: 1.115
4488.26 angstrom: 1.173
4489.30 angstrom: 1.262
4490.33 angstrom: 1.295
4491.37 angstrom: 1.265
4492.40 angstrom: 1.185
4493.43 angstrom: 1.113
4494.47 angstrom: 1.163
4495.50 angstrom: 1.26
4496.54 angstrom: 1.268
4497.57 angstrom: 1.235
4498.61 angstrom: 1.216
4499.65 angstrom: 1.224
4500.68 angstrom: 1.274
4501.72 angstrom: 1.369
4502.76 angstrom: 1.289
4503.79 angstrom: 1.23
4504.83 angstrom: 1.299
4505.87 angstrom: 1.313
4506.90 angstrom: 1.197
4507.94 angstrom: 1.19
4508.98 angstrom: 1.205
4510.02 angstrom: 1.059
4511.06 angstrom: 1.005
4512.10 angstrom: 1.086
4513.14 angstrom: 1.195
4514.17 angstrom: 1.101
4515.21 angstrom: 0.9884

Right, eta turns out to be 2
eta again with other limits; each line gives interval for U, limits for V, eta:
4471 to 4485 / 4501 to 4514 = 0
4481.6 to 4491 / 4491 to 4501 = 0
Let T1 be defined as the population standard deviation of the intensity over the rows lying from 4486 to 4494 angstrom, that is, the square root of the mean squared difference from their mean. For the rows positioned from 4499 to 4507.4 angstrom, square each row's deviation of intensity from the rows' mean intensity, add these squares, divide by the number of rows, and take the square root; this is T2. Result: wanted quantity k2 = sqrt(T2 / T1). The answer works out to 0.9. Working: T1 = 0.06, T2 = 0.05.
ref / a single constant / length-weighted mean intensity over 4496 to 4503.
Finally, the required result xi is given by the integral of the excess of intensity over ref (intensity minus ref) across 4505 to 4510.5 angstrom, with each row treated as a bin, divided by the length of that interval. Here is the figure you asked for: -0.07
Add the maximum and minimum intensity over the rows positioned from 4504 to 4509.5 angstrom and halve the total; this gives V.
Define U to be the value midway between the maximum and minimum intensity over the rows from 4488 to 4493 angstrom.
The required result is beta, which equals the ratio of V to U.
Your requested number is 1.01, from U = 1.23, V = 1.25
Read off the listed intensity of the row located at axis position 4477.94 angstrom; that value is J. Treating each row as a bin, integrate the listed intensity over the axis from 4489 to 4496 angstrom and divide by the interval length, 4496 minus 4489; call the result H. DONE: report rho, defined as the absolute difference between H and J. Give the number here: 0.07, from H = 1.22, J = 1.147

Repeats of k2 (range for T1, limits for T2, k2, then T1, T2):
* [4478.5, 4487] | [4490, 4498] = 0.7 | 0.12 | 0.06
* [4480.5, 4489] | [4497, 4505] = 0.6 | 0.12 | 0.05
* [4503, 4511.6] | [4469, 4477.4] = 1.1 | 0.10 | 0.12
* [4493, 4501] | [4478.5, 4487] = 1.5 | 0.05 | 0.12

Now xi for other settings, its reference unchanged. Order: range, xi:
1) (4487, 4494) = -0.06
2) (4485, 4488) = -0.11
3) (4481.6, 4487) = -0.05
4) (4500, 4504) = 0.03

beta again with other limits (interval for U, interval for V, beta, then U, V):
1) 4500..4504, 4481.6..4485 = 0.95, 1.30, 1.23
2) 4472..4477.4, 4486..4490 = 0.97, 1.22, 1.19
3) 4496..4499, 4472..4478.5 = 0.98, 1.24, 1.22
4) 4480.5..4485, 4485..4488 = 0.94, 1.23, 1.16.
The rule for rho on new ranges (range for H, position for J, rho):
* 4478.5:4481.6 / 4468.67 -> 0.11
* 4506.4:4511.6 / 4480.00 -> 0.26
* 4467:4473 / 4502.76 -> 0.05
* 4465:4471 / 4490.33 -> 0.06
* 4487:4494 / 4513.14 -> 0.01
